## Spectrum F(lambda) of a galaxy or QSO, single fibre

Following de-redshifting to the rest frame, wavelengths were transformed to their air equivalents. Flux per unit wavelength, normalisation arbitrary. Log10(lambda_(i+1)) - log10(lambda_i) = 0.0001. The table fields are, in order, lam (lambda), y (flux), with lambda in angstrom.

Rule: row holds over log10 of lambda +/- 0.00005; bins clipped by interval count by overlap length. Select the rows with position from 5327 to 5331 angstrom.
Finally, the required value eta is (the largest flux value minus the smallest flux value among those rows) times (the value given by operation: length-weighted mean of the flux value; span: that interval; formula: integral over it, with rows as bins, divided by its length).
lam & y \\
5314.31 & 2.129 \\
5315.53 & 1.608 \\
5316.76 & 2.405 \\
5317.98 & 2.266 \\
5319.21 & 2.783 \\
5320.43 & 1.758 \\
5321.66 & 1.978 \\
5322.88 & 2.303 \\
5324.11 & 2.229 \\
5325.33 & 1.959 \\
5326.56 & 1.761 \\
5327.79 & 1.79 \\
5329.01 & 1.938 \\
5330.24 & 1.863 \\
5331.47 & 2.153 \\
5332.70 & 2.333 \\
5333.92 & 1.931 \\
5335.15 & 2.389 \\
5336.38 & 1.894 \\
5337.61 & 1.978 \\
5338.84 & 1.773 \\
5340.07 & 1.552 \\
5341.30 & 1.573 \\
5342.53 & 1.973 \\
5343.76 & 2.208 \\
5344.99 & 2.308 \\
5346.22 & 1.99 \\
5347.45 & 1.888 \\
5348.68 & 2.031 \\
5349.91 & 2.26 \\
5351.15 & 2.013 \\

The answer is 0.28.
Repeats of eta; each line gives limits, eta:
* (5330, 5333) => 1.00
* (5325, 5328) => 0.36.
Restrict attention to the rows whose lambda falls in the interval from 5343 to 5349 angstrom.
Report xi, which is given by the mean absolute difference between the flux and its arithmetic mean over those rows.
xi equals 0.14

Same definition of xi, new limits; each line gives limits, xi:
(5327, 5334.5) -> 0.16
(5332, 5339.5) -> 0.21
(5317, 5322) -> 0.33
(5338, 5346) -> 0.27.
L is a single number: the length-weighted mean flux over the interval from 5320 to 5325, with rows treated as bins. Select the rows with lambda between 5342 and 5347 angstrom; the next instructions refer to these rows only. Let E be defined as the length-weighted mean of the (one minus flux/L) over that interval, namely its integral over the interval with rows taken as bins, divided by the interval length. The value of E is -0.02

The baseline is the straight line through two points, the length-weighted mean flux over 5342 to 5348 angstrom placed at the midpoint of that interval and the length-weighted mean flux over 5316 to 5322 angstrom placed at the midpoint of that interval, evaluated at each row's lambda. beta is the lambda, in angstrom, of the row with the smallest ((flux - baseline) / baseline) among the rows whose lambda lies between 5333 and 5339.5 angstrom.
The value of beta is 5338.84 angstrom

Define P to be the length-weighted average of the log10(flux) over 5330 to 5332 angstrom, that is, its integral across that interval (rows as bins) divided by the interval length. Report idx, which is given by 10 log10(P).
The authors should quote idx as -5.15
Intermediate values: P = 0.306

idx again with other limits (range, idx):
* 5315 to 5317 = -5.53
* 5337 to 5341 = -6.17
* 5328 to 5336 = -5.00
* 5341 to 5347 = -5.16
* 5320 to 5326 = -5.09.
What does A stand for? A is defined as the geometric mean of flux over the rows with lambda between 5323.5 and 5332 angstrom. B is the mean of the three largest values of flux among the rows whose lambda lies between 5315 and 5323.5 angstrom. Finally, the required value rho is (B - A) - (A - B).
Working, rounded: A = 1.95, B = 2.50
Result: 1.10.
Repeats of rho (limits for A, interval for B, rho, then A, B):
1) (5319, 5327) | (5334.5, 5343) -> 0.06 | 2.09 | 2.11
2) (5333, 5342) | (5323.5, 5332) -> 0.52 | 1.85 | 2.11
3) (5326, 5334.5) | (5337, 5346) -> 0.41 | 1.96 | 2.16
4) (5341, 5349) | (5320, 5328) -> 0.37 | 1.98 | 2.17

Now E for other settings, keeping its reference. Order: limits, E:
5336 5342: 0.16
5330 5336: -0.03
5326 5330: 0.12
